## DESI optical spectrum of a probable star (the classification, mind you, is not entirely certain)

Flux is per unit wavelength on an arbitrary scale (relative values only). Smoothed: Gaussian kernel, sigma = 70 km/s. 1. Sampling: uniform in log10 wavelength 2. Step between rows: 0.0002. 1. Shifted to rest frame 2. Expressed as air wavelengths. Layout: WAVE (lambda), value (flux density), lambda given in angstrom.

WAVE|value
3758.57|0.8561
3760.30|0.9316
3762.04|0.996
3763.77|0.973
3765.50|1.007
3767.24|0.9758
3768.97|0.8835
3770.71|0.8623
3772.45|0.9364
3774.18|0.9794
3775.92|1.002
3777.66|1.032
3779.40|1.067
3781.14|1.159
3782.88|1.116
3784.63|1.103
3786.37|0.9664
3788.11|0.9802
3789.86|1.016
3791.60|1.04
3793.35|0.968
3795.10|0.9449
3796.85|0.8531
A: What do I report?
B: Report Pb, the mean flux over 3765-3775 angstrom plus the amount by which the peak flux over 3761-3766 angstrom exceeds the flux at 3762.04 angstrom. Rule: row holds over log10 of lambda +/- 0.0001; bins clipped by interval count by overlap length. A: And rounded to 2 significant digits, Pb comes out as 0.95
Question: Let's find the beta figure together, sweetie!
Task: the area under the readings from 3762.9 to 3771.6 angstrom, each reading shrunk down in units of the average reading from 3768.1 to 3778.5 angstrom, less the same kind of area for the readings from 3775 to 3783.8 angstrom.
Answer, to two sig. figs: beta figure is -1.3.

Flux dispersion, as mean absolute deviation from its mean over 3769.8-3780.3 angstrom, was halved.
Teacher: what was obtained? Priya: 0.0269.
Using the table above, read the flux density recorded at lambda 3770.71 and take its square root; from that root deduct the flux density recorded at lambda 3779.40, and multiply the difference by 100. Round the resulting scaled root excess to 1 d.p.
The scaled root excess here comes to -13.8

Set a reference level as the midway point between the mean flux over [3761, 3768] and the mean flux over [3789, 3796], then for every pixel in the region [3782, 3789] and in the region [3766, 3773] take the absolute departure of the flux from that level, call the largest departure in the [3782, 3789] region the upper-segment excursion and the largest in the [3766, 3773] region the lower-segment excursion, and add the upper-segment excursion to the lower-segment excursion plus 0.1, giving 0.354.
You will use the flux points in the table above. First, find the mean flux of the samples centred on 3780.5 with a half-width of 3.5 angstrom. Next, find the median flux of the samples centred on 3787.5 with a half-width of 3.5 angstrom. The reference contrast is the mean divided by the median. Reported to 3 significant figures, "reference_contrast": 1.10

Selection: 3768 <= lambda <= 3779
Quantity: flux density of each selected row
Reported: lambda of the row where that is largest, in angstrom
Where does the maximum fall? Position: 3777.66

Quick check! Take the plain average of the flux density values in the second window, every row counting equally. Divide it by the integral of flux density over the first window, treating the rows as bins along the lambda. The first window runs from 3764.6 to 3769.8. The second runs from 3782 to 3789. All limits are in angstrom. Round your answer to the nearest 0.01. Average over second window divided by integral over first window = 0.21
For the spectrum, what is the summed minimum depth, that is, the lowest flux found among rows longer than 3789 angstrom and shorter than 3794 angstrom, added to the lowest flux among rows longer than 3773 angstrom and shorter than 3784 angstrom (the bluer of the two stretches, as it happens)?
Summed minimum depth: 1.95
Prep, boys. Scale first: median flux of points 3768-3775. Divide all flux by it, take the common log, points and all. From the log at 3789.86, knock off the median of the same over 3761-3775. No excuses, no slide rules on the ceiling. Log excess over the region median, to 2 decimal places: 0.02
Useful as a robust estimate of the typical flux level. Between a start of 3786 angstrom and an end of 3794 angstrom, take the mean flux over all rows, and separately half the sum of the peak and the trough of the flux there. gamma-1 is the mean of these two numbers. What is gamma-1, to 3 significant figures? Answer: 1.00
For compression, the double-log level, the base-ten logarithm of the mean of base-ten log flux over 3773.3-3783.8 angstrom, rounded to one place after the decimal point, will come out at -1.6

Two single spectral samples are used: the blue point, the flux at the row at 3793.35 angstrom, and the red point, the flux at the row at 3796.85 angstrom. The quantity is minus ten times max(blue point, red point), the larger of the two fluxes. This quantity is -9.7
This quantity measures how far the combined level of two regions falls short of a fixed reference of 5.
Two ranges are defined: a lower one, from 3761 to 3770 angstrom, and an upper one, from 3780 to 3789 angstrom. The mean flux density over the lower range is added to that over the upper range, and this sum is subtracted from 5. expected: 2.97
